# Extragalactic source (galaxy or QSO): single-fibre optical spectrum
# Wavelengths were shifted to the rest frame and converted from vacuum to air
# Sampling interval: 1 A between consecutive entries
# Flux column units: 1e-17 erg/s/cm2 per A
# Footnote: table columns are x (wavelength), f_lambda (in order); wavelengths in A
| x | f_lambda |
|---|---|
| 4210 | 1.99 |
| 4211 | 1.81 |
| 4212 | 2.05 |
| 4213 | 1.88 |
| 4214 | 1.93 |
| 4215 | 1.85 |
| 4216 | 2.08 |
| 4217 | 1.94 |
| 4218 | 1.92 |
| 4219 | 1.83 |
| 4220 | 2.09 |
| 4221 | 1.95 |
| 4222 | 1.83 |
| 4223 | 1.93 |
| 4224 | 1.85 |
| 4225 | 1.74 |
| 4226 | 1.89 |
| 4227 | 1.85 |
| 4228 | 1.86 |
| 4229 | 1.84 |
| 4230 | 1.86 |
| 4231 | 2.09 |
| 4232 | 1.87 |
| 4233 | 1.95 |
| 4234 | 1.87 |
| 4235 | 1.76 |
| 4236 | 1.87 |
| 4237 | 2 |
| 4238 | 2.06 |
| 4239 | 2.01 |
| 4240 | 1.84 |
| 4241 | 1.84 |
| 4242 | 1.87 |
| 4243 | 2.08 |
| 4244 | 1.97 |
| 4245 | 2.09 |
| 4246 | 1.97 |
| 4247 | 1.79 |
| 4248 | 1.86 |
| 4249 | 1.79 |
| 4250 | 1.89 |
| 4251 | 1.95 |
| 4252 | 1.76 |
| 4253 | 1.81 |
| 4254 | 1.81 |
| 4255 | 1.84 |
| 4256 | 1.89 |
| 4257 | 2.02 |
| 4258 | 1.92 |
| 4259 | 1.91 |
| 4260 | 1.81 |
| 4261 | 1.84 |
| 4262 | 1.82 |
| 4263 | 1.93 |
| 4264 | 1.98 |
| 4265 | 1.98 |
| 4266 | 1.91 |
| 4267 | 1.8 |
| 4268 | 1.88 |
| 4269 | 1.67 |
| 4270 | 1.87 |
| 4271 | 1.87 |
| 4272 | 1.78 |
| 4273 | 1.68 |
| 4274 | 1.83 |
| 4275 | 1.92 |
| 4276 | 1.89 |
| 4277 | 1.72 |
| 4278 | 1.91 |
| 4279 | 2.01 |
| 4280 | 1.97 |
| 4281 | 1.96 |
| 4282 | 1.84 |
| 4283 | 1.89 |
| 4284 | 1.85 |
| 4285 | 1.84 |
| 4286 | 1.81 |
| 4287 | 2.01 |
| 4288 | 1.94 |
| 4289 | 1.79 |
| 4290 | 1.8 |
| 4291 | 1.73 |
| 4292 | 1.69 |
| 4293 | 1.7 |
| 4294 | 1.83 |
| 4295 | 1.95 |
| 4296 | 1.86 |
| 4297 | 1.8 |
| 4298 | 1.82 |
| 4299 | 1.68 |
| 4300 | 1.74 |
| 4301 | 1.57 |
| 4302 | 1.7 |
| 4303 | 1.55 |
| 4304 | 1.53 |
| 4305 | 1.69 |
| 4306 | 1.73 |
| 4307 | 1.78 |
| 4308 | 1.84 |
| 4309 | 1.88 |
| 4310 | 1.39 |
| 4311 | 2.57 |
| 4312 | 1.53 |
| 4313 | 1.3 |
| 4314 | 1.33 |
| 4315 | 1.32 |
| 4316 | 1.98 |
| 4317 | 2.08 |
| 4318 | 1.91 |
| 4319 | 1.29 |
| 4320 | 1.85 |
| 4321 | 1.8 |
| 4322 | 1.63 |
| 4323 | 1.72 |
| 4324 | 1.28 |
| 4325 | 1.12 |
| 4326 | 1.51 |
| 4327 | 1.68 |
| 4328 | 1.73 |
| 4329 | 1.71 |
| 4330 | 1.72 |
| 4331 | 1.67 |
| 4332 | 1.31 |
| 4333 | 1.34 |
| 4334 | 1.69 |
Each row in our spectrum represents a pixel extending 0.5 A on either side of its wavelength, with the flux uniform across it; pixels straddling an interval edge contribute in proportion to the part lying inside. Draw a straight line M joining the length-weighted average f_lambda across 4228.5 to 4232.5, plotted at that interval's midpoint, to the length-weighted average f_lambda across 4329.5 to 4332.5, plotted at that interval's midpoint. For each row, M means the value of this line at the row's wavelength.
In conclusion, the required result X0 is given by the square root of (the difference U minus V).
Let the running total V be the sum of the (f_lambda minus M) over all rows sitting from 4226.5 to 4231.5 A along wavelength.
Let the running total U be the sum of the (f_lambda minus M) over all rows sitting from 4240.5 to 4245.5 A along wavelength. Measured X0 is 0.77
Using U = 0.5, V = -0.1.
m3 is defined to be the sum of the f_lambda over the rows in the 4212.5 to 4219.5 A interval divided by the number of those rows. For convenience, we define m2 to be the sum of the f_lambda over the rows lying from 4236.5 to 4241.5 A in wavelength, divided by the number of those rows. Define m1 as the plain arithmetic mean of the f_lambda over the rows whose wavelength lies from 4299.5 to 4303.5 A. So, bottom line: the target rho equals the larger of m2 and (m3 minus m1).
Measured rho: 1.95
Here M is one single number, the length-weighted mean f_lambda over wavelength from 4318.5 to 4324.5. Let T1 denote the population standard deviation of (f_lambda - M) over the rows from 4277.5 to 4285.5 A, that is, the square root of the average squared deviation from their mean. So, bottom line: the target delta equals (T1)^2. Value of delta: 0.004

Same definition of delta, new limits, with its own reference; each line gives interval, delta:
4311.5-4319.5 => 0.102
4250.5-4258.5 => 0.006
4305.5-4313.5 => 0.135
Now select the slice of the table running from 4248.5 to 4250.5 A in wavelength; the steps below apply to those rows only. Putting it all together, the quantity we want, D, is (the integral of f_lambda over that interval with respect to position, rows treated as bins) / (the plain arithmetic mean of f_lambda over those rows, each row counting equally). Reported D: 2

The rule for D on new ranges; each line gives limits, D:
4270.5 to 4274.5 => 4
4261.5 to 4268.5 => 7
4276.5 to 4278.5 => 2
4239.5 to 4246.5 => 7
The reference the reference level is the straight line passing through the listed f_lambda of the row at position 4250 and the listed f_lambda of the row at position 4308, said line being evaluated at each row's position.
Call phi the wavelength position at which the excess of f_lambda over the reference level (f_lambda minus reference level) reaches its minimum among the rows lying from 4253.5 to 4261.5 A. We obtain 4254 A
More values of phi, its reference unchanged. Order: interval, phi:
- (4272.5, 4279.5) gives 4273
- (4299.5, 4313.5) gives 4313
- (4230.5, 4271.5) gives 4269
